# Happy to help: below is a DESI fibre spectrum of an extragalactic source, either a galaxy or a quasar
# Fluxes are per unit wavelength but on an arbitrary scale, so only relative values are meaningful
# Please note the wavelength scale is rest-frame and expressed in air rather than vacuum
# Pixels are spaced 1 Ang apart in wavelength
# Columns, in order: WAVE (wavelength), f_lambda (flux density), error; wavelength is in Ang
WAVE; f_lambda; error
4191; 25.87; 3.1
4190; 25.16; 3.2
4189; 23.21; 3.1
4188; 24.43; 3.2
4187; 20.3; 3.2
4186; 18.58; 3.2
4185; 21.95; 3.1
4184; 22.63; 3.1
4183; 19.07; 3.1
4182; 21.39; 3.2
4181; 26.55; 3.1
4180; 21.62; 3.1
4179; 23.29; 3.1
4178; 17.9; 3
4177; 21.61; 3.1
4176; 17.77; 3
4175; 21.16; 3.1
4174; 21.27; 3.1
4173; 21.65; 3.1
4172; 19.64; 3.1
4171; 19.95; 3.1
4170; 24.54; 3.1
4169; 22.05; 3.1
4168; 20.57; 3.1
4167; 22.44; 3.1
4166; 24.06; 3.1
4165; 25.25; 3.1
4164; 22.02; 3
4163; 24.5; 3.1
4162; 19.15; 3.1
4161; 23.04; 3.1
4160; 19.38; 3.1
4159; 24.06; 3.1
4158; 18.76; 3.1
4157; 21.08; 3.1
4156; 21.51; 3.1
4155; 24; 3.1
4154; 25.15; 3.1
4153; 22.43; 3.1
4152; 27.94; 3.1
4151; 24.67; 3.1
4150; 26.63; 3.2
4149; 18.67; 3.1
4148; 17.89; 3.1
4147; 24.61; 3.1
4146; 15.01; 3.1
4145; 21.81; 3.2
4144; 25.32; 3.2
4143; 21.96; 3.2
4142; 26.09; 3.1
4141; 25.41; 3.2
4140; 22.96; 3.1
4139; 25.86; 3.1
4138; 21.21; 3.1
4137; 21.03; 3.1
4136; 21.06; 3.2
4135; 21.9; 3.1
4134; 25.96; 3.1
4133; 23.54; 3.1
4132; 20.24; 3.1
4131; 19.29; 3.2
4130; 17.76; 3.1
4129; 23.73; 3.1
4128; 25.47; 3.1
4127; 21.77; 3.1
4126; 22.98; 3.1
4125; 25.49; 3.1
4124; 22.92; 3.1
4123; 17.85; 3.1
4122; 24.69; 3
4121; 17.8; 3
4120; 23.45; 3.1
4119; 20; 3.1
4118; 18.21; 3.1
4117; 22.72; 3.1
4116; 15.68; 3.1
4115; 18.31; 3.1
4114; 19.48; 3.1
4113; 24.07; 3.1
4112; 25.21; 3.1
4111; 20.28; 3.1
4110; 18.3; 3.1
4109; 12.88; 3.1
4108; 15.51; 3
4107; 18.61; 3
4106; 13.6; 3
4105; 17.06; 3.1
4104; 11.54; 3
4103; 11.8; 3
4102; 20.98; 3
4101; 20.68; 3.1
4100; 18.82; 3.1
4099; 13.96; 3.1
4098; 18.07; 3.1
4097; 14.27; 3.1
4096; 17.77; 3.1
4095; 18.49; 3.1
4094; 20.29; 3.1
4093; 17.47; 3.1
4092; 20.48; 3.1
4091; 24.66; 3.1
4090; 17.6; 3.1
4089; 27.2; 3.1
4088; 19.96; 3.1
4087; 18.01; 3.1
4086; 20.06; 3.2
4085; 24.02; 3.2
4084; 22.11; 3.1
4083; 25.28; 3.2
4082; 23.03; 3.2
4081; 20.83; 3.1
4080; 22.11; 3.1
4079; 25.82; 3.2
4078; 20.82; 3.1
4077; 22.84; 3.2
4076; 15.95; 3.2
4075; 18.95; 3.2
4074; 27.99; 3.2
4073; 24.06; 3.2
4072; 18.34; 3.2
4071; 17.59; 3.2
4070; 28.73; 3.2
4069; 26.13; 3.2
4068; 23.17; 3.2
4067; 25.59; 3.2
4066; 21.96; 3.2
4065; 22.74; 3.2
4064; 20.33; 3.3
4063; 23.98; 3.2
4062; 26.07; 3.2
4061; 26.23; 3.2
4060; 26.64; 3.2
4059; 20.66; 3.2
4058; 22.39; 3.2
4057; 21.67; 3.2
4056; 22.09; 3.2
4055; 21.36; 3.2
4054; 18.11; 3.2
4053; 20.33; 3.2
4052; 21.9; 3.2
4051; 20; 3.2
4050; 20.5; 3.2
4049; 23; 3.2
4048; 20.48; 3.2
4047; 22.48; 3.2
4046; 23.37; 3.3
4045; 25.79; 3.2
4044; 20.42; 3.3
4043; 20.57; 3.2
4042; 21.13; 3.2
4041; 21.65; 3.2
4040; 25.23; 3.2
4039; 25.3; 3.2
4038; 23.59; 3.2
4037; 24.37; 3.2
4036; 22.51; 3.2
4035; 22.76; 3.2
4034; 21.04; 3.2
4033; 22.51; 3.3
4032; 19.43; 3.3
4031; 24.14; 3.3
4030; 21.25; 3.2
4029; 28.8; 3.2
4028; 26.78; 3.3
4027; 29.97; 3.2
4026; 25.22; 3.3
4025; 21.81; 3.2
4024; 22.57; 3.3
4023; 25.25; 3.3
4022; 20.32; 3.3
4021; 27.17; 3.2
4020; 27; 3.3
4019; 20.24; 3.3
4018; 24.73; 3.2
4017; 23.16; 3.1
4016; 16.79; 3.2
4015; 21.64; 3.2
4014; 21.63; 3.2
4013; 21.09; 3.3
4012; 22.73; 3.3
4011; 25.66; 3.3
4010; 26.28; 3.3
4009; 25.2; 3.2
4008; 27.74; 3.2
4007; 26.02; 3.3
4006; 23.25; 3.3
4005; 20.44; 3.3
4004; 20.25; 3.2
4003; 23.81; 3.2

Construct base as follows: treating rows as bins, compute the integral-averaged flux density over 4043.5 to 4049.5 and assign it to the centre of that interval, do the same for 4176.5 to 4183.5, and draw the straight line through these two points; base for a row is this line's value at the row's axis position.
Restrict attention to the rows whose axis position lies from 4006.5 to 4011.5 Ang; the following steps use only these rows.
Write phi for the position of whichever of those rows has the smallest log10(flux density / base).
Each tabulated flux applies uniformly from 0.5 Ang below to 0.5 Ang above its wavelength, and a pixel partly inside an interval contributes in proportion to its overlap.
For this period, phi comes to 4009 Ang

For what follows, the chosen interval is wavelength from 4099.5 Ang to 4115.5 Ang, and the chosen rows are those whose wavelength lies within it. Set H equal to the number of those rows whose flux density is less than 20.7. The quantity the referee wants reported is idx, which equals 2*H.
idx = 26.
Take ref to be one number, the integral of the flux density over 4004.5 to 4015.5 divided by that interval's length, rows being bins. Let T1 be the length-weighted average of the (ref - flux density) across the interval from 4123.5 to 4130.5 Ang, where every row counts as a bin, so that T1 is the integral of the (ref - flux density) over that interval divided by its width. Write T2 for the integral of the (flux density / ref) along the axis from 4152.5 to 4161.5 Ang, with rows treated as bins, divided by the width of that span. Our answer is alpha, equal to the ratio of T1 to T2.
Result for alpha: 1.0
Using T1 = 0.9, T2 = 0.931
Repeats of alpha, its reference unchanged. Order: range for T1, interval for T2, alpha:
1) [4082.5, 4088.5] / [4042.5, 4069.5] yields 2.3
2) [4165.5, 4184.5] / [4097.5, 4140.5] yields 2.7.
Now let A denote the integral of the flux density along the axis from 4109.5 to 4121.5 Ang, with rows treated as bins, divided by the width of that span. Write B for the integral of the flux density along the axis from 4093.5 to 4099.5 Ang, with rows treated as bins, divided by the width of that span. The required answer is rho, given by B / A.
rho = 0.84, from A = 20.3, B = 17.1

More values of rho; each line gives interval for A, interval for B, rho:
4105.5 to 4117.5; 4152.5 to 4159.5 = 1.20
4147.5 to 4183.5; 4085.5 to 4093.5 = 0.94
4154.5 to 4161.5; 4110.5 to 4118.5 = 0.94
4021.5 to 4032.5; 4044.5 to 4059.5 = 0.90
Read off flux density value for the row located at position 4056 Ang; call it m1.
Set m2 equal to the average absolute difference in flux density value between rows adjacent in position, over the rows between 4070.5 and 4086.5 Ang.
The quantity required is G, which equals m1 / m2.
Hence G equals 6.0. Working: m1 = 22.09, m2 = 3.66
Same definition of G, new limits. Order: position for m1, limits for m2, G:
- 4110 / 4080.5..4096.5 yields 5.1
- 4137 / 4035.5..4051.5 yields 12.4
